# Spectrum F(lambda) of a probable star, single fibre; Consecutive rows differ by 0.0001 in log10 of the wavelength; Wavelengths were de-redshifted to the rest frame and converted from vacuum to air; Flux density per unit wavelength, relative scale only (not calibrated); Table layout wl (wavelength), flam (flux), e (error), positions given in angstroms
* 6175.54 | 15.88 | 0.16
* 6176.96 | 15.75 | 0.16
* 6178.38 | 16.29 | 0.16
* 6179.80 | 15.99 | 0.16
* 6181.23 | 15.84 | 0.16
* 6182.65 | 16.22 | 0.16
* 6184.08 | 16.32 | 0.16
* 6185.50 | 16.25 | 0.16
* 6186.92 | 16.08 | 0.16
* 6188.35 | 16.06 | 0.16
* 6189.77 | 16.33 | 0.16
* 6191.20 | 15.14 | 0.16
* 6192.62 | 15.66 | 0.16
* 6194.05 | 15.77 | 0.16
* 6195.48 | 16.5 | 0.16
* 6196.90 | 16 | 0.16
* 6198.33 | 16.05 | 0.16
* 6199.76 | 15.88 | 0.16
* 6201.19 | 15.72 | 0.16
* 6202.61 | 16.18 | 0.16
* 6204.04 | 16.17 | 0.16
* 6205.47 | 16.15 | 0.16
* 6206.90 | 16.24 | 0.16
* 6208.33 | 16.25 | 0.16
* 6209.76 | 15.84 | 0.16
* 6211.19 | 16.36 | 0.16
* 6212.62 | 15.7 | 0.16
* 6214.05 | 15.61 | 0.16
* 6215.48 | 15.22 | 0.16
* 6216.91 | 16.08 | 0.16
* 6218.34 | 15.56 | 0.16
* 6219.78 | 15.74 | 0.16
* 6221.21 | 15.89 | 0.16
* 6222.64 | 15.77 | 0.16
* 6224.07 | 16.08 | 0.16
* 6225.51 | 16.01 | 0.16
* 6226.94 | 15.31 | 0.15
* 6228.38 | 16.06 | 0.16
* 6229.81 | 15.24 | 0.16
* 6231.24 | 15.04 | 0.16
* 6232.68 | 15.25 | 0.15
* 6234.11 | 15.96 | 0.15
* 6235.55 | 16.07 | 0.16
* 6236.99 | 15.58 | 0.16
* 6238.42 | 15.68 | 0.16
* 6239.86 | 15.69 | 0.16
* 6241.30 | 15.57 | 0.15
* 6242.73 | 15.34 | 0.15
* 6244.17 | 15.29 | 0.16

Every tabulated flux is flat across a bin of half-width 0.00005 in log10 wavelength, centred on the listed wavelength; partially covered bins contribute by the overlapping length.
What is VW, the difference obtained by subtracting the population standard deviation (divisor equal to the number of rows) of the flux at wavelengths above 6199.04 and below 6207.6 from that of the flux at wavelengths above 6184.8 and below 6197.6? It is 0.20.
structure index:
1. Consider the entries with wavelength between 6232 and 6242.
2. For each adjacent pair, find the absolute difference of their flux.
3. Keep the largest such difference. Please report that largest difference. 0.71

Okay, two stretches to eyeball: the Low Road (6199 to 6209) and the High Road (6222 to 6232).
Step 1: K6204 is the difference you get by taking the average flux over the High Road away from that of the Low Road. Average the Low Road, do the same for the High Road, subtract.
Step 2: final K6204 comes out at 0.44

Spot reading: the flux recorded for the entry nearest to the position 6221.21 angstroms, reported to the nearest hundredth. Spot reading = 15.89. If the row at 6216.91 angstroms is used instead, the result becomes 16.08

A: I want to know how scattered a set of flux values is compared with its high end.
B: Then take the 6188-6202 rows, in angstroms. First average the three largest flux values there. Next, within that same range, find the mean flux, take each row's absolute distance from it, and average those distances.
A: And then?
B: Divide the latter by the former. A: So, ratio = 0.017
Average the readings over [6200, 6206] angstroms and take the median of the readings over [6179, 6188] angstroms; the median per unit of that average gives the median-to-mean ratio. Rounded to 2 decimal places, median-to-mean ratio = 1.01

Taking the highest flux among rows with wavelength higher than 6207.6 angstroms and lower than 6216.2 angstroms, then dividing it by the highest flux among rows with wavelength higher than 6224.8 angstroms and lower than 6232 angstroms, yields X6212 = 1.02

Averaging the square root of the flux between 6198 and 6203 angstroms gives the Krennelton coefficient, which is 3.99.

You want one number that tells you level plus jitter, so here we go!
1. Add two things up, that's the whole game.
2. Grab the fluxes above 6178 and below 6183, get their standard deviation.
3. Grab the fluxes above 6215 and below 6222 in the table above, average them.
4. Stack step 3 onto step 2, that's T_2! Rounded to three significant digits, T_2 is 15.9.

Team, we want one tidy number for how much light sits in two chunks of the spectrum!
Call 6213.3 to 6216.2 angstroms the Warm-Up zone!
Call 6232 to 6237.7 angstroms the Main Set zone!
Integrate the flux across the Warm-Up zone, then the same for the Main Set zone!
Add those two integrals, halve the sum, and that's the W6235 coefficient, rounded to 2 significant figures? 67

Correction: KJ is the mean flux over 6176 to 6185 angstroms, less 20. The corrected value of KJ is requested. -3.93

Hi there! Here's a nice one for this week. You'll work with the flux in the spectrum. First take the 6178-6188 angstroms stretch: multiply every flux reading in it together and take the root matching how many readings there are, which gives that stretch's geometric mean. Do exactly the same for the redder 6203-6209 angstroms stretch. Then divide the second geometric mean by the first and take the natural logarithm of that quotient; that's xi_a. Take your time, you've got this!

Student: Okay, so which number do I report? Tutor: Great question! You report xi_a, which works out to 0.004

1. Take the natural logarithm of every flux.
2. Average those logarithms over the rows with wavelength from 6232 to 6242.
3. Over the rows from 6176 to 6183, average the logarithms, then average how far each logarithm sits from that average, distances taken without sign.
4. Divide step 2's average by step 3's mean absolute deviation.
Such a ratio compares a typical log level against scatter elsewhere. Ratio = 233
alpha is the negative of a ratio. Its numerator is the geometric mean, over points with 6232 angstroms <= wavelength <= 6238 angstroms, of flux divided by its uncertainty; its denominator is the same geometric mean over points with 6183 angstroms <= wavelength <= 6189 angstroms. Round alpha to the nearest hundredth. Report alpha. -1.00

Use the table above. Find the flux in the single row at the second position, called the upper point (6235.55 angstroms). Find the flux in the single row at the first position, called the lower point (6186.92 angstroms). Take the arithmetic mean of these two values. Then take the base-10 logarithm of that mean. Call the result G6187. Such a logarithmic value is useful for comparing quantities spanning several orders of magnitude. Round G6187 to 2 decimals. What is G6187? 1.21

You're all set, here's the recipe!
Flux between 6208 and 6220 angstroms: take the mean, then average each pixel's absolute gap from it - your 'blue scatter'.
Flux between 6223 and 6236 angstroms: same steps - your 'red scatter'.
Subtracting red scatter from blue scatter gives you -0.13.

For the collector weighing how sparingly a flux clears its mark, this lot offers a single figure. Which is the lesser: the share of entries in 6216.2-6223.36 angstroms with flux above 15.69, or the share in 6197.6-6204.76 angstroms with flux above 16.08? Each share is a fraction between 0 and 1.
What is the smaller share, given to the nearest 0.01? 0.40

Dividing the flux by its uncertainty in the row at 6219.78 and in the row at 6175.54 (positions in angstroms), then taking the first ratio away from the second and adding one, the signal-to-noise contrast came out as 1.9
